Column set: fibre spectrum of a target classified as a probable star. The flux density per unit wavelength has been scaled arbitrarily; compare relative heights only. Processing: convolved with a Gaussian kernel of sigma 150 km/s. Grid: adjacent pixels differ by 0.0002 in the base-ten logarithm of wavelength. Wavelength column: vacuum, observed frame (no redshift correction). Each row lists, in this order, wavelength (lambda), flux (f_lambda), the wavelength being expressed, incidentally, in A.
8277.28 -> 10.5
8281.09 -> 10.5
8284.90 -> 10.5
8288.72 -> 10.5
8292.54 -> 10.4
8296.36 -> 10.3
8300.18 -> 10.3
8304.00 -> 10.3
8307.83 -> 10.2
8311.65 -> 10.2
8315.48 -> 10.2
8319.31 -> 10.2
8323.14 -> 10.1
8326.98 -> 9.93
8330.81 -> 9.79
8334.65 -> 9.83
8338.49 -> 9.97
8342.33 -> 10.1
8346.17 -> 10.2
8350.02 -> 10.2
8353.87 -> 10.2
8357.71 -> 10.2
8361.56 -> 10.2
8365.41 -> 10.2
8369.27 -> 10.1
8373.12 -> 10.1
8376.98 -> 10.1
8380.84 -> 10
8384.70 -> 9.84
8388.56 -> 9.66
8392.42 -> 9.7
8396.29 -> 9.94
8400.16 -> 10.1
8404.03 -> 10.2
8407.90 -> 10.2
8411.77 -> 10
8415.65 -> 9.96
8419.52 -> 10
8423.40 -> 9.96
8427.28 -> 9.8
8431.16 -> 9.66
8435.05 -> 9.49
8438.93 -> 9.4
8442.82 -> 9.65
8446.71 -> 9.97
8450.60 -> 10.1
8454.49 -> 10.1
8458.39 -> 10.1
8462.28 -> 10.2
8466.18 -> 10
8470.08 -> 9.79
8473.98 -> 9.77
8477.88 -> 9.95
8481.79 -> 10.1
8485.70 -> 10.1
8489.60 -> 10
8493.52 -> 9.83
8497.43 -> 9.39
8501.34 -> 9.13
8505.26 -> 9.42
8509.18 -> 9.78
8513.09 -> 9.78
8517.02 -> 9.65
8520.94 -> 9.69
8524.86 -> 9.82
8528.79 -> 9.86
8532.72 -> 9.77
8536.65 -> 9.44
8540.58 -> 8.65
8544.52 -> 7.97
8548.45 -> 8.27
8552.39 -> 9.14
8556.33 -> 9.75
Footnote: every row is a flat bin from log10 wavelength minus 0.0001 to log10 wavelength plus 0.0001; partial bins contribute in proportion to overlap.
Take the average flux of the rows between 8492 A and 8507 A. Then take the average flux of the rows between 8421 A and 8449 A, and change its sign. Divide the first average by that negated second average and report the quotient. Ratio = -0.97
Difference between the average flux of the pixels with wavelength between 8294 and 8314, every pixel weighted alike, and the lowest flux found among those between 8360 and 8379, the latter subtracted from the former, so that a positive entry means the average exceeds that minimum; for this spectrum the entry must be 0.16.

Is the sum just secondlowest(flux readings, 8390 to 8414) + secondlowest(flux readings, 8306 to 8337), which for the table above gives 19.8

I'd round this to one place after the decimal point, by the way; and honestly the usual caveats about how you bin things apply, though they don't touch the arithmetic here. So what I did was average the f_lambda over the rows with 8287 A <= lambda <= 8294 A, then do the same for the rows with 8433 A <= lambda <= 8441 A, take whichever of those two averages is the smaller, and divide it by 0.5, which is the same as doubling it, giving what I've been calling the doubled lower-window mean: 18.9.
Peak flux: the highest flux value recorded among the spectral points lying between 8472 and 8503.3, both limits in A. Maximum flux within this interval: 10.1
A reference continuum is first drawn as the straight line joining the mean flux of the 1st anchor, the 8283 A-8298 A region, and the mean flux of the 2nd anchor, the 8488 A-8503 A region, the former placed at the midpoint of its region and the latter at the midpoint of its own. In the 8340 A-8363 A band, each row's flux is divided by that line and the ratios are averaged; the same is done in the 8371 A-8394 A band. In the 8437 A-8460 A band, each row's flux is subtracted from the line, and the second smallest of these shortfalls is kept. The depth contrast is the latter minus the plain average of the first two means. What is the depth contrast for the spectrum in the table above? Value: -1.34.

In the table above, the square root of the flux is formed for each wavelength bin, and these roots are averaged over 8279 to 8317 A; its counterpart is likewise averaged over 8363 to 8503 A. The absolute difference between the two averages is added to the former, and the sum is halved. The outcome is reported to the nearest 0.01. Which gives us 1.64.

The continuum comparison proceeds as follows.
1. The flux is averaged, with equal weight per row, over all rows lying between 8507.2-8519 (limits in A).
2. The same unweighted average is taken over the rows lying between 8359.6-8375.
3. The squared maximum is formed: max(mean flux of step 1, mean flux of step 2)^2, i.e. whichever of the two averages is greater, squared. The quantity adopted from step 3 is 103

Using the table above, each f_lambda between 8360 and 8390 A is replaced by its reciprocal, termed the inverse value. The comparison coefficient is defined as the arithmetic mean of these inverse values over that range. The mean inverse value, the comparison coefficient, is 0.100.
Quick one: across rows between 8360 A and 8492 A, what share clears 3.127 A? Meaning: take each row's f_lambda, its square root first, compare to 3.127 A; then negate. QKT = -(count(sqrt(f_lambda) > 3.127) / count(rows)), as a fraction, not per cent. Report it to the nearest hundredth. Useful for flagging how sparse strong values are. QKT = -0.79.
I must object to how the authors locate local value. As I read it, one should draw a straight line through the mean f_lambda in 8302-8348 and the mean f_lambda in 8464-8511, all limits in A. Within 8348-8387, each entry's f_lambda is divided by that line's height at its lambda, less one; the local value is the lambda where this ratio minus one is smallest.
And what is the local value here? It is 8384.70 A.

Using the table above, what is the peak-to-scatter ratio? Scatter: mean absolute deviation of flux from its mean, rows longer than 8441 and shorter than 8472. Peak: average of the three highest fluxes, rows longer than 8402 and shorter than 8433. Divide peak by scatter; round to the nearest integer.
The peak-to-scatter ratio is 73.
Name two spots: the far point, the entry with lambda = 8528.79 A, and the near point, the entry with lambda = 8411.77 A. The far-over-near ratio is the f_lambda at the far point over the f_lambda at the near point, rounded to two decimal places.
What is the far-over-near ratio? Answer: 0.99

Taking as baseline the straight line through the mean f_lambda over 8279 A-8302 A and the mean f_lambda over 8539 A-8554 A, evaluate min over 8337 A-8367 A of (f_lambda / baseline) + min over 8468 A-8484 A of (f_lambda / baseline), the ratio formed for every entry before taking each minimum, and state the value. 2.07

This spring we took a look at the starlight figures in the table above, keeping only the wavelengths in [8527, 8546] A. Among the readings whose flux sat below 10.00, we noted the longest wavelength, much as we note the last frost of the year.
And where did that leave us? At 8544.52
